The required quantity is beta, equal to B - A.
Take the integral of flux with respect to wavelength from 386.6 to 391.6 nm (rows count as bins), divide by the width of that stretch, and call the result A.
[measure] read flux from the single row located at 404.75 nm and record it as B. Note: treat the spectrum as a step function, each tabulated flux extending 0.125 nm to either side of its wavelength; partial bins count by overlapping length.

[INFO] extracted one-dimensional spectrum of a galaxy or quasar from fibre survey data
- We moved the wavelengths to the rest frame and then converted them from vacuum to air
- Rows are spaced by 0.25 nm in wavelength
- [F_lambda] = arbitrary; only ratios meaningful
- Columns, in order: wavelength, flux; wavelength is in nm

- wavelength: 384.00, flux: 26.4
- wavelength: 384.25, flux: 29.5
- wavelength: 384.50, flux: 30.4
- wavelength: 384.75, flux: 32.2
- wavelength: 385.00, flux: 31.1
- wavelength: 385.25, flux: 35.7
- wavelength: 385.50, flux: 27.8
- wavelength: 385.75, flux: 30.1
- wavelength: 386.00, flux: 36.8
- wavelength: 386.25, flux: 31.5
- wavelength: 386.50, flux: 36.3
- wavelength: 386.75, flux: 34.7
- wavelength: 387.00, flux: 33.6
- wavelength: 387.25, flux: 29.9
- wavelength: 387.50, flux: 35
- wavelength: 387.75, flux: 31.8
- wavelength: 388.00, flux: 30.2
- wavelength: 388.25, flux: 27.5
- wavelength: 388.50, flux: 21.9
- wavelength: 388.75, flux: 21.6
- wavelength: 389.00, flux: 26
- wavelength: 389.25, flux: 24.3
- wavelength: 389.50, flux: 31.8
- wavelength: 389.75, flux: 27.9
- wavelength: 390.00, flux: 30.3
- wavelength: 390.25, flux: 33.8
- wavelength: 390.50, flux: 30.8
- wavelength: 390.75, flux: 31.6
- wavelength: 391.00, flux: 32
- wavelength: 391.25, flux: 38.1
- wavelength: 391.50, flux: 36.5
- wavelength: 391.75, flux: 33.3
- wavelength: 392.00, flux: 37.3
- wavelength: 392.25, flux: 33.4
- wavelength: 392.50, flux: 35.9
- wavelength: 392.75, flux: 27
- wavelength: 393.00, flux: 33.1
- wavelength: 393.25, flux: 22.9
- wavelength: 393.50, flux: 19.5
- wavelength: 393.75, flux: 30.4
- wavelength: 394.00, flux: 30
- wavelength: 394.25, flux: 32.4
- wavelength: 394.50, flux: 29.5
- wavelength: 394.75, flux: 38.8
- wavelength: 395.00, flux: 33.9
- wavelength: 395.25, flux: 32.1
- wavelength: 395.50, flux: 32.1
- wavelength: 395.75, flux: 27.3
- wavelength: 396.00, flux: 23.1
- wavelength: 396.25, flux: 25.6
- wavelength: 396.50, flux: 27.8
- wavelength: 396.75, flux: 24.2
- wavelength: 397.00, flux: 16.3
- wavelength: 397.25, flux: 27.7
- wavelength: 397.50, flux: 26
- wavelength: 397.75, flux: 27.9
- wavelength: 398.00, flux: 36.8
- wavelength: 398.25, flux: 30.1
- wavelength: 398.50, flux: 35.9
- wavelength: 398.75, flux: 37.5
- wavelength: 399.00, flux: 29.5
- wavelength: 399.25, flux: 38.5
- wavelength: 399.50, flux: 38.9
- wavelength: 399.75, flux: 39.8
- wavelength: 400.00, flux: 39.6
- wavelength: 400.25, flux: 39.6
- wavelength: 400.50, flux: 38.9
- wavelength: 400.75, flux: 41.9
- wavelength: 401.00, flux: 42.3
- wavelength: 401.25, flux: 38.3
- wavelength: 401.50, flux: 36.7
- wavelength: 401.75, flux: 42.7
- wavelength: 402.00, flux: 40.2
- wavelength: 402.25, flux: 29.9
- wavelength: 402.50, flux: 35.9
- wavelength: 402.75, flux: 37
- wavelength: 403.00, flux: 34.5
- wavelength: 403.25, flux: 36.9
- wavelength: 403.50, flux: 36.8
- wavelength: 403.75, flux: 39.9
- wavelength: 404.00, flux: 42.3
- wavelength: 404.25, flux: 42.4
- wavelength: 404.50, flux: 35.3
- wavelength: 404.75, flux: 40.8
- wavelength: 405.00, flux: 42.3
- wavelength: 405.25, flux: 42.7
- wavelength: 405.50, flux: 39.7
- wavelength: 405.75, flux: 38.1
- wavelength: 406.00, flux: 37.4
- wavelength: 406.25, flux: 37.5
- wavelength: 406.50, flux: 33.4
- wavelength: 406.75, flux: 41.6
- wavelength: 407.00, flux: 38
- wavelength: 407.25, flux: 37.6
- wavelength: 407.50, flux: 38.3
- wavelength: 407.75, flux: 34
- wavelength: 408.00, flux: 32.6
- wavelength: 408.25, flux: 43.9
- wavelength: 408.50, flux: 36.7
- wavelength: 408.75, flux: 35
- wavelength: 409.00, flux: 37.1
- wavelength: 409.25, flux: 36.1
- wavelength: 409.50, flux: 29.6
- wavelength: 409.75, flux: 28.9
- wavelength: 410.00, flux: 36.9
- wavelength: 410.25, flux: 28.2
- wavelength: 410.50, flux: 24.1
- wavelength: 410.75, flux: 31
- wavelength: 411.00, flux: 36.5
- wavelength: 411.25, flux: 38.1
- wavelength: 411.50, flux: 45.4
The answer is 10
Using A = 30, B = 40.8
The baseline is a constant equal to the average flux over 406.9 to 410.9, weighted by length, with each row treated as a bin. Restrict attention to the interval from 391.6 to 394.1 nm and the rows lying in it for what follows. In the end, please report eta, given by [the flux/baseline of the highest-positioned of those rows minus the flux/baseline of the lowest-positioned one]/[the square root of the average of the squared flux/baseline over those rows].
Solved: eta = -0.11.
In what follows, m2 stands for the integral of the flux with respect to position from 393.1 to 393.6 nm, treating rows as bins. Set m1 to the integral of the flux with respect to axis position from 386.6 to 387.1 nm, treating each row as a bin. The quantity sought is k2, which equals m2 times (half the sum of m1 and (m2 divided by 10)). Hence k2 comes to 100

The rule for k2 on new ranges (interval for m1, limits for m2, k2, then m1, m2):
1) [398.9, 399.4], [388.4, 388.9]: 101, 17.2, 11.0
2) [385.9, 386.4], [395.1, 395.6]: 150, 17.1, 16.1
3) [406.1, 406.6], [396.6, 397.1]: 98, 17.8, 10.4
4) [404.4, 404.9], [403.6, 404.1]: 217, 19.2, 20.4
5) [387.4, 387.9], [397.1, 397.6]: 118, 16.6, 13.2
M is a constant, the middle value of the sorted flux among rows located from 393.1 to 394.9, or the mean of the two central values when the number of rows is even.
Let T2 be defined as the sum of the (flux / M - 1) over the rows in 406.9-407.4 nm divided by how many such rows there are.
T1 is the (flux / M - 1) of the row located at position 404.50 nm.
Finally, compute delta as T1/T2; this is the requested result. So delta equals 0.68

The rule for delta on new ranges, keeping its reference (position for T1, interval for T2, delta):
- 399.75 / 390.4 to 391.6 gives 2.58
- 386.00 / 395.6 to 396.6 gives -1.68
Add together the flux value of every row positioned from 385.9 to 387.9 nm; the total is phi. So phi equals 270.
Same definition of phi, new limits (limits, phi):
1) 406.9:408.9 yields 296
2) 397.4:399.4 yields 262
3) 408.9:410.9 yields 252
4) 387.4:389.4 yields 218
